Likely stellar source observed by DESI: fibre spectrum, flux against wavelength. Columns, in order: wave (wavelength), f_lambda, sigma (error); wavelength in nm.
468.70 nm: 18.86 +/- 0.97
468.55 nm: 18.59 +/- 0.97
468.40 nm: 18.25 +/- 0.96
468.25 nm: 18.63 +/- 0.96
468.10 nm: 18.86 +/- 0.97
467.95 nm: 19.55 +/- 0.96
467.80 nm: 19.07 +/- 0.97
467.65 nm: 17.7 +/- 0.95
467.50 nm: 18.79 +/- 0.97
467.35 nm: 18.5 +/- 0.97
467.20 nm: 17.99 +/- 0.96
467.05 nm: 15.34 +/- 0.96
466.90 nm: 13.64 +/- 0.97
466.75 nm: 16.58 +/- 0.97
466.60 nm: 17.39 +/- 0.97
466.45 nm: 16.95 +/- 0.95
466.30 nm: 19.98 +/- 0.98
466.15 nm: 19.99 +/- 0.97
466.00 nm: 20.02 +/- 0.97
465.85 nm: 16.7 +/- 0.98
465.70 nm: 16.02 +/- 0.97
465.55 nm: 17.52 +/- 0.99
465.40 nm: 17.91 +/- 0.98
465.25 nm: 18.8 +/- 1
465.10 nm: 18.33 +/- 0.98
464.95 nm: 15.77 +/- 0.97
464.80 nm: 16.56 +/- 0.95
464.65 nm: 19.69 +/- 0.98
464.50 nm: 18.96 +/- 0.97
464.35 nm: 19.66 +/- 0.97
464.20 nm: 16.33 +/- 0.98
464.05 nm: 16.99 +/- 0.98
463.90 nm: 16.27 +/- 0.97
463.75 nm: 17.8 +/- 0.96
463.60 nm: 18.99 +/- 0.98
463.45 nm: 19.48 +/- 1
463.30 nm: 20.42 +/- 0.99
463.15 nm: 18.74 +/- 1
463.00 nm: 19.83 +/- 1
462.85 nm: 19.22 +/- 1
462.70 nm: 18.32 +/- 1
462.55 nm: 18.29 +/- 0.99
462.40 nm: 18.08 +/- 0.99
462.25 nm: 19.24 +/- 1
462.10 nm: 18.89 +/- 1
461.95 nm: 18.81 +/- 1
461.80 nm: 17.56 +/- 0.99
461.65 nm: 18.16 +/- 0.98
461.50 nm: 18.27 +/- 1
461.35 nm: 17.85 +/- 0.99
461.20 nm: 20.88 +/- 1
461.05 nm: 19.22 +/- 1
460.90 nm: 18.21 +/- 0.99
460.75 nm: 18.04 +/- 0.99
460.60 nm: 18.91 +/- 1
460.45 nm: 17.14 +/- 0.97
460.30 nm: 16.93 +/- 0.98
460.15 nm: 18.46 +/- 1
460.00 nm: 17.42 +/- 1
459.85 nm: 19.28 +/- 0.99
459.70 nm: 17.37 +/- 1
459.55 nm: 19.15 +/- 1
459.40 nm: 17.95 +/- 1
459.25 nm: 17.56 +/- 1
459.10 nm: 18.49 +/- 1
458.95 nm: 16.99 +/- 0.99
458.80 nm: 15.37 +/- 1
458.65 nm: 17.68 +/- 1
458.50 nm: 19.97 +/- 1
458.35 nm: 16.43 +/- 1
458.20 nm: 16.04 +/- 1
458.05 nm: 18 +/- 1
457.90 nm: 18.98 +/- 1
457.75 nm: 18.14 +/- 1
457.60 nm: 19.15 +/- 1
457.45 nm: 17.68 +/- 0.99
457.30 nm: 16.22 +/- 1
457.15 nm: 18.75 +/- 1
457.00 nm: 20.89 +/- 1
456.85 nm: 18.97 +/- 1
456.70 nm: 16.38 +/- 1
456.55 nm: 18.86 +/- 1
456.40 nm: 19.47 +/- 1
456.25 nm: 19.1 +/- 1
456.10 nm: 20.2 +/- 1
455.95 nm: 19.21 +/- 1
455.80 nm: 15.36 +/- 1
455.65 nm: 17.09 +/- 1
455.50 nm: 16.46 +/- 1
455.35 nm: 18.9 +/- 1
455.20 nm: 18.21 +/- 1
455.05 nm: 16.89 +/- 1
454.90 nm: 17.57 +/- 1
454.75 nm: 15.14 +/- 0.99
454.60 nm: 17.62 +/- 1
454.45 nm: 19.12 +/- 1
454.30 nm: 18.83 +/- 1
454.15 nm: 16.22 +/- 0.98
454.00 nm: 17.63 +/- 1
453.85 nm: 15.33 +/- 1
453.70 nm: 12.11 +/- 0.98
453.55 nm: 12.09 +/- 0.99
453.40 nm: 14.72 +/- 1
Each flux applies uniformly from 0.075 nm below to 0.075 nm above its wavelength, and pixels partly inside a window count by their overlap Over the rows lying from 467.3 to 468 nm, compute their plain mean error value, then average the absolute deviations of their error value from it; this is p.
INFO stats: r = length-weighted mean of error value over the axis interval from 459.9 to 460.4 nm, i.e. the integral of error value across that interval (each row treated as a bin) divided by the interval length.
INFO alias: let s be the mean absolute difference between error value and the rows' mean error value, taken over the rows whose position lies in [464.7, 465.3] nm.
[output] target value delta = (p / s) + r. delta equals 1.5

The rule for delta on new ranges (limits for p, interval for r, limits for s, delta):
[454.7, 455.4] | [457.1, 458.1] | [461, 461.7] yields 1.4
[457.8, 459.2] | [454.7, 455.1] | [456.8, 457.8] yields 1.8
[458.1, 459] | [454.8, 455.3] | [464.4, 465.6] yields 1.3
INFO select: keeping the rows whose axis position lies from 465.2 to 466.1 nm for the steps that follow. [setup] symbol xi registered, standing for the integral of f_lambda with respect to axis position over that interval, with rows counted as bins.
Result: 16.1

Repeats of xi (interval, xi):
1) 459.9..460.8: 16.1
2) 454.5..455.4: 15.7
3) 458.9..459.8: 16.2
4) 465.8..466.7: 16.7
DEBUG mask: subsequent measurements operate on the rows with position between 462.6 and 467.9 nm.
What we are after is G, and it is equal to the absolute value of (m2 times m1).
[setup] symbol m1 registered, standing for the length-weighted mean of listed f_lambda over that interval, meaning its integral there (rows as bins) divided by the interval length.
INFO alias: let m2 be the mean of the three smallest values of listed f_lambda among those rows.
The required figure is 269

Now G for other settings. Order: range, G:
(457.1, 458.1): 313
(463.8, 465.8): 282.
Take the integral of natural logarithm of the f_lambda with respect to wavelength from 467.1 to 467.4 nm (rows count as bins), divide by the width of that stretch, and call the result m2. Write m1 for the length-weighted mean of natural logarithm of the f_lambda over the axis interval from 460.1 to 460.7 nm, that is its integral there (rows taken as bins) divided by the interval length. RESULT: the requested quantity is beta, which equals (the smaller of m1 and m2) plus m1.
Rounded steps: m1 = 2.88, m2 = 2.89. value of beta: 5.761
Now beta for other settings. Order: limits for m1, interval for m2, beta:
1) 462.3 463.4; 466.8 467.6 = 5.762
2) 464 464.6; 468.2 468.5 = 5.786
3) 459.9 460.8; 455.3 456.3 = 5.762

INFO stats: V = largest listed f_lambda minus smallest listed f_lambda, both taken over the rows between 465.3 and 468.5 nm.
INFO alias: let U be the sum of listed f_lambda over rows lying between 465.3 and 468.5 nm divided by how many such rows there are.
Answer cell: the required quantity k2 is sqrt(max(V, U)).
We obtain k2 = 4.23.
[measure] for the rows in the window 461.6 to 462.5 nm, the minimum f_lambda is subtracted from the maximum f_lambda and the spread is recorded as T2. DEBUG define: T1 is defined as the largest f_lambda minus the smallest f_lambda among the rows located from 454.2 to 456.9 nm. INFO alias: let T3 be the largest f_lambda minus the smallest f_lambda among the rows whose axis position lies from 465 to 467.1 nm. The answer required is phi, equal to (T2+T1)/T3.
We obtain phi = 1.1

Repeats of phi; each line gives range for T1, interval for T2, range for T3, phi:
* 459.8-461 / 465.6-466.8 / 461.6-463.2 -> 2.8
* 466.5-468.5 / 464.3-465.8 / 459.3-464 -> 2.1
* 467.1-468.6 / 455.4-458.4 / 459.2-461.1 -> 3.1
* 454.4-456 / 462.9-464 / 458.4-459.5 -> 1.8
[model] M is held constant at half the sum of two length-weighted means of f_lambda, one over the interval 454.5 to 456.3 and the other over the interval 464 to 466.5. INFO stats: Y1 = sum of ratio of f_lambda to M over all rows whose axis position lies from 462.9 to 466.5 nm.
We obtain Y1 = 25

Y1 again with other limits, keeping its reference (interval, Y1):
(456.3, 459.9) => 24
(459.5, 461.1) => 11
